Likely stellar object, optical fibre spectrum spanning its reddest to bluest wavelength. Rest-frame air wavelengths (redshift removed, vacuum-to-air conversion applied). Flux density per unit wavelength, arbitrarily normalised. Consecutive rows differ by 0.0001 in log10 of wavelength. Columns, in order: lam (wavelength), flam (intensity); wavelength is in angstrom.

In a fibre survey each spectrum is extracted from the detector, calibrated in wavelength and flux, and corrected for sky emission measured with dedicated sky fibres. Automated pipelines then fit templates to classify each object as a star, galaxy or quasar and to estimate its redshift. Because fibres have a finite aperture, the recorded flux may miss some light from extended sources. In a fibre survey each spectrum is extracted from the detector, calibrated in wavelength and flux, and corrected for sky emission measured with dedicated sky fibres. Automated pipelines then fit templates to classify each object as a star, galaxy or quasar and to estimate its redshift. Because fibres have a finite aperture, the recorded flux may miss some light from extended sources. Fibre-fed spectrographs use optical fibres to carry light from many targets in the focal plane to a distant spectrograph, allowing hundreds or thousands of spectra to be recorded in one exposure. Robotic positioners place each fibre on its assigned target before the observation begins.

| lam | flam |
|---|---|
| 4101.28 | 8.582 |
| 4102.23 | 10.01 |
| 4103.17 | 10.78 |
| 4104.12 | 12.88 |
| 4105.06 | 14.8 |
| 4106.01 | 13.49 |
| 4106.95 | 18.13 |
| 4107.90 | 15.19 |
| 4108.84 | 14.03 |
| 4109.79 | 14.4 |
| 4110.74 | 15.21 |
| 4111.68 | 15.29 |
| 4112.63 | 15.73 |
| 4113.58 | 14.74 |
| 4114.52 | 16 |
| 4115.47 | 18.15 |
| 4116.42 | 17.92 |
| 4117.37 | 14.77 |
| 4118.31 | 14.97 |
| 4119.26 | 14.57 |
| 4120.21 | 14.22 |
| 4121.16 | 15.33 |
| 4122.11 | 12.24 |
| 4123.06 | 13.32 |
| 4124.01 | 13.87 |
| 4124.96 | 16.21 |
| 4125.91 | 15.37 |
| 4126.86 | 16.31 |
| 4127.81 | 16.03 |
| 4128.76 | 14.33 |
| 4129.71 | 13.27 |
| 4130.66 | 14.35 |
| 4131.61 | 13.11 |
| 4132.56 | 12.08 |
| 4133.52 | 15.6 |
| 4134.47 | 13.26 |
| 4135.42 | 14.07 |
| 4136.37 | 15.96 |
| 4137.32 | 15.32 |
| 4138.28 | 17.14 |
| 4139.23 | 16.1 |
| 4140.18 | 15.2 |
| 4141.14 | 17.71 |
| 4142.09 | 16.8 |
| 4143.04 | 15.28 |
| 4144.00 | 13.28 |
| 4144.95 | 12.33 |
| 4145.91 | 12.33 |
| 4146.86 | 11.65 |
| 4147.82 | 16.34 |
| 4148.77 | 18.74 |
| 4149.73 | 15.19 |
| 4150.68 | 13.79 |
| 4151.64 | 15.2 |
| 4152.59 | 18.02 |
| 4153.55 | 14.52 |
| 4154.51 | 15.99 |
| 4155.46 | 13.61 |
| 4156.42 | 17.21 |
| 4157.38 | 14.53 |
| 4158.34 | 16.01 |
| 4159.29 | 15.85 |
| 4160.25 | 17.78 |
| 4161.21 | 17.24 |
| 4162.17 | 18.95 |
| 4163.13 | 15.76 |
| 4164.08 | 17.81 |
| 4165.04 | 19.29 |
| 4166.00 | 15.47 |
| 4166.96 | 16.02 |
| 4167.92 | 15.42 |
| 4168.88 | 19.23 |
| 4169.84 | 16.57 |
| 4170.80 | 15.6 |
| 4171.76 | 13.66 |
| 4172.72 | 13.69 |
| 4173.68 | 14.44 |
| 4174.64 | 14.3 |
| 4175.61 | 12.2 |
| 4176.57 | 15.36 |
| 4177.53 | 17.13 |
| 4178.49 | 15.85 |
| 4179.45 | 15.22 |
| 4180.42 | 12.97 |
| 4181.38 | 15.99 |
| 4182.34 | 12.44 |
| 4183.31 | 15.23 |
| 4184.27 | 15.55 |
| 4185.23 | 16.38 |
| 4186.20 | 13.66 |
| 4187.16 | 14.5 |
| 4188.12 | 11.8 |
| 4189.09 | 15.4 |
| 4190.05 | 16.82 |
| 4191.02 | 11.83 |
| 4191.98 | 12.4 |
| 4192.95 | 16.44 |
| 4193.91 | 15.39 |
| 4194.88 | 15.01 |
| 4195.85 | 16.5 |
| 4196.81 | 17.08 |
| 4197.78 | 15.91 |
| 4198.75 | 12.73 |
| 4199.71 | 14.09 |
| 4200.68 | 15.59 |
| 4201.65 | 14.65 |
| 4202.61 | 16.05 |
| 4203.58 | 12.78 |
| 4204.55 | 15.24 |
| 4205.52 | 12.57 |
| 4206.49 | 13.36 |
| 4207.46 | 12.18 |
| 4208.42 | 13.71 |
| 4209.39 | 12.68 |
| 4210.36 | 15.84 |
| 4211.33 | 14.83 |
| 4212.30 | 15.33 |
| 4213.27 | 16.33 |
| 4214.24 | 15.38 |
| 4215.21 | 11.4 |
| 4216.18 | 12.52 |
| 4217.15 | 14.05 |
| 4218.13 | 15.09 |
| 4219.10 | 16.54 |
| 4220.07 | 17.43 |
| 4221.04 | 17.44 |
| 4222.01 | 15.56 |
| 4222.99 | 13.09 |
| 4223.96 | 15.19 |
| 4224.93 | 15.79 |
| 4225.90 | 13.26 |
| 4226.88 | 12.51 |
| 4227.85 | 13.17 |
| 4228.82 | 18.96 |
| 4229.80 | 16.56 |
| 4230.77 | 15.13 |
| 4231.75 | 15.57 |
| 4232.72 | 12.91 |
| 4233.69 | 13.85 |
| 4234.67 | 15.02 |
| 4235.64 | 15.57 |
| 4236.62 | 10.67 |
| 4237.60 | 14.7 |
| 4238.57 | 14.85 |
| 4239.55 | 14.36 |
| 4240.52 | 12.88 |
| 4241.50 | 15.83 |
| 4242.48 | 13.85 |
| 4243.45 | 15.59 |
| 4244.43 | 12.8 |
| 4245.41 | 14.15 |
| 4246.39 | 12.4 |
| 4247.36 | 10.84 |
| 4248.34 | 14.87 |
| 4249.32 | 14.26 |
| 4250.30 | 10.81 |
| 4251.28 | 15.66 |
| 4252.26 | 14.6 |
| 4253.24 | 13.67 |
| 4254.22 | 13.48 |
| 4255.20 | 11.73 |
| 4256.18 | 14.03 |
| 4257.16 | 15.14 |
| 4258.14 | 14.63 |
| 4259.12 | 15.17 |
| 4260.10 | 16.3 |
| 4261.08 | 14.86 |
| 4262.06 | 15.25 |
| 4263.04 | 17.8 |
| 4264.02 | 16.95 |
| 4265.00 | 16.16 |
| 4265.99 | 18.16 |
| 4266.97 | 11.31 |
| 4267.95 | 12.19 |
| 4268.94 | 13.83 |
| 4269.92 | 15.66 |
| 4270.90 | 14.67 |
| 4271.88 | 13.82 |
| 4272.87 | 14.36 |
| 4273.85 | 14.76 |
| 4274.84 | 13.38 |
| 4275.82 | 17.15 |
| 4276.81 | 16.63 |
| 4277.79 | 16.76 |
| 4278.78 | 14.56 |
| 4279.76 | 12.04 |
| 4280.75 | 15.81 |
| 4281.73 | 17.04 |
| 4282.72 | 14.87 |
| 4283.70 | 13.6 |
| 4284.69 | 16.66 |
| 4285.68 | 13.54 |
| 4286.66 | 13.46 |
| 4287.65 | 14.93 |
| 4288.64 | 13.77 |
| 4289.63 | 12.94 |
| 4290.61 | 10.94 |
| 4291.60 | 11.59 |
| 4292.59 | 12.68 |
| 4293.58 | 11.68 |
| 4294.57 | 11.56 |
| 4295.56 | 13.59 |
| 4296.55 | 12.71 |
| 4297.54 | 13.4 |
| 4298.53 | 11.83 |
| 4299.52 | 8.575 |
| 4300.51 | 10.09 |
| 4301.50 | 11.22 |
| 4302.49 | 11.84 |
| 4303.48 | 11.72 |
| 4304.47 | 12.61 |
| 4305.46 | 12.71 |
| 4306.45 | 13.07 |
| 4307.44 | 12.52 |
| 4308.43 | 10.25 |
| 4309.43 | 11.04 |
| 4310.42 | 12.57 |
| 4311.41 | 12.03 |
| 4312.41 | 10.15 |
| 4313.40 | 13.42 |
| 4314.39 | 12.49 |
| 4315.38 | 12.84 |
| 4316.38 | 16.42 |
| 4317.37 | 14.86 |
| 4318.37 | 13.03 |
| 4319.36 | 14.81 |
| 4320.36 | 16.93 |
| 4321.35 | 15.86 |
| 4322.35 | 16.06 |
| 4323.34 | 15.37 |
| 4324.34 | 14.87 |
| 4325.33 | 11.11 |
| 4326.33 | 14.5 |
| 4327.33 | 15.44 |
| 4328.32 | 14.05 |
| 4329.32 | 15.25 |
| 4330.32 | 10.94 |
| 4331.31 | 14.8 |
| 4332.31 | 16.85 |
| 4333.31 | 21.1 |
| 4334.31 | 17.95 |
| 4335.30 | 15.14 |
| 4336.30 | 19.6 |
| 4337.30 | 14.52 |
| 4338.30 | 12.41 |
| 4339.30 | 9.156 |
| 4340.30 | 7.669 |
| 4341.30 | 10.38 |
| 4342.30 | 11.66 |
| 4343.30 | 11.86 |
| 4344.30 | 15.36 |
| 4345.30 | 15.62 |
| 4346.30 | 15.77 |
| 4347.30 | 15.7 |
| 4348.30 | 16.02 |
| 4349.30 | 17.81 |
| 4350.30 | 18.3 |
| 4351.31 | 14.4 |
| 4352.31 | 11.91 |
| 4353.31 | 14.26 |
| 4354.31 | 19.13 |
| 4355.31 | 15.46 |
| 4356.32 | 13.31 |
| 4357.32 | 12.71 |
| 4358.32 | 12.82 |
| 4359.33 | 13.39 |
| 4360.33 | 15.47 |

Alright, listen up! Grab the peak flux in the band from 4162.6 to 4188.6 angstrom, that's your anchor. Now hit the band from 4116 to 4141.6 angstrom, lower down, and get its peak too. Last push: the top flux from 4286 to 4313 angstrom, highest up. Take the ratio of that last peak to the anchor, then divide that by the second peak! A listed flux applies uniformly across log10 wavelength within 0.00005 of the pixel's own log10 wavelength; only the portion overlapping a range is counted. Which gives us 0.043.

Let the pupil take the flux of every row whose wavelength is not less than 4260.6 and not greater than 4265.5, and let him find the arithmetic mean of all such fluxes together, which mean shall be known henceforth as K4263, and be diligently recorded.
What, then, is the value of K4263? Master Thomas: 16.20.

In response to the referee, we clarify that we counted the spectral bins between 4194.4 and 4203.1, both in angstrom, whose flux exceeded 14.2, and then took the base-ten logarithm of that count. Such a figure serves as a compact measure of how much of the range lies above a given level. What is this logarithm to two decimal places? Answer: 0.85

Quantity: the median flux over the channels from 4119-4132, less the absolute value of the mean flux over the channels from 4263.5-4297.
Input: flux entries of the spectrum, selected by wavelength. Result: 0.1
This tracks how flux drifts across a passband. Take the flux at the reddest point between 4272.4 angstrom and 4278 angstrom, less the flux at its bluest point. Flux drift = 2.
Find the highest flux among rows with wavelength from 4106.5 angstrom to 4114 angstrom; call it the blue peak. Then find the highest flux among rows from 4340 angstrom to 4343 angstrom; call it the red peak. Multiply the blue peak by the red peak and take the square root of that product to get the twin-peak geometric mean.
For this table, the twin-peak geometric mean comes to 14.5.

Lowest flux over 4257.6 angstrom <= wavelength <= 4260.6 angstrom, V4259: 14.63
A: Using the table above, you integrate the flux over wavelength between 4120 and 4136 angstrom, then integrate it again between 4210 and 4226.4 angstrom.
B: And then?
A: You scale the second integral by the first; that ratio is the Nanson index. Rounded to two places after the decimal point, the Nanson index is 1.07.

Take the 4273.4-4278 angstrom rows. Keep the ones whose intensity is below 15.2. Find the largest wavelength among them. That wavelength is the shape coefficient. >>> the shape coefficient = 4274.84 angstrom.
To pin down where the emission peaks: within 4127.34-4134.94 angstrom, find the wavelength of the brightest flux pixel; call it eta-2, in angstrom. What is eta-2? 4127.81 angstrom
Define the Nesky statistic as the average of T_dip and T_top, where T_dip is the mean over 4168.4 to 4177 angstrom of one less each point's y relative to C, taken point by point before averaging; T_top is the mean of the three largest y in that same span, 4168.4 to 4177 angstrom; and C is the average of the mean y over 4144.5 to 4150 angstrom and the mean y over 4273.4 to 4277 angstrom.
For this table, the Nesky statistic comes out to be 8.56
